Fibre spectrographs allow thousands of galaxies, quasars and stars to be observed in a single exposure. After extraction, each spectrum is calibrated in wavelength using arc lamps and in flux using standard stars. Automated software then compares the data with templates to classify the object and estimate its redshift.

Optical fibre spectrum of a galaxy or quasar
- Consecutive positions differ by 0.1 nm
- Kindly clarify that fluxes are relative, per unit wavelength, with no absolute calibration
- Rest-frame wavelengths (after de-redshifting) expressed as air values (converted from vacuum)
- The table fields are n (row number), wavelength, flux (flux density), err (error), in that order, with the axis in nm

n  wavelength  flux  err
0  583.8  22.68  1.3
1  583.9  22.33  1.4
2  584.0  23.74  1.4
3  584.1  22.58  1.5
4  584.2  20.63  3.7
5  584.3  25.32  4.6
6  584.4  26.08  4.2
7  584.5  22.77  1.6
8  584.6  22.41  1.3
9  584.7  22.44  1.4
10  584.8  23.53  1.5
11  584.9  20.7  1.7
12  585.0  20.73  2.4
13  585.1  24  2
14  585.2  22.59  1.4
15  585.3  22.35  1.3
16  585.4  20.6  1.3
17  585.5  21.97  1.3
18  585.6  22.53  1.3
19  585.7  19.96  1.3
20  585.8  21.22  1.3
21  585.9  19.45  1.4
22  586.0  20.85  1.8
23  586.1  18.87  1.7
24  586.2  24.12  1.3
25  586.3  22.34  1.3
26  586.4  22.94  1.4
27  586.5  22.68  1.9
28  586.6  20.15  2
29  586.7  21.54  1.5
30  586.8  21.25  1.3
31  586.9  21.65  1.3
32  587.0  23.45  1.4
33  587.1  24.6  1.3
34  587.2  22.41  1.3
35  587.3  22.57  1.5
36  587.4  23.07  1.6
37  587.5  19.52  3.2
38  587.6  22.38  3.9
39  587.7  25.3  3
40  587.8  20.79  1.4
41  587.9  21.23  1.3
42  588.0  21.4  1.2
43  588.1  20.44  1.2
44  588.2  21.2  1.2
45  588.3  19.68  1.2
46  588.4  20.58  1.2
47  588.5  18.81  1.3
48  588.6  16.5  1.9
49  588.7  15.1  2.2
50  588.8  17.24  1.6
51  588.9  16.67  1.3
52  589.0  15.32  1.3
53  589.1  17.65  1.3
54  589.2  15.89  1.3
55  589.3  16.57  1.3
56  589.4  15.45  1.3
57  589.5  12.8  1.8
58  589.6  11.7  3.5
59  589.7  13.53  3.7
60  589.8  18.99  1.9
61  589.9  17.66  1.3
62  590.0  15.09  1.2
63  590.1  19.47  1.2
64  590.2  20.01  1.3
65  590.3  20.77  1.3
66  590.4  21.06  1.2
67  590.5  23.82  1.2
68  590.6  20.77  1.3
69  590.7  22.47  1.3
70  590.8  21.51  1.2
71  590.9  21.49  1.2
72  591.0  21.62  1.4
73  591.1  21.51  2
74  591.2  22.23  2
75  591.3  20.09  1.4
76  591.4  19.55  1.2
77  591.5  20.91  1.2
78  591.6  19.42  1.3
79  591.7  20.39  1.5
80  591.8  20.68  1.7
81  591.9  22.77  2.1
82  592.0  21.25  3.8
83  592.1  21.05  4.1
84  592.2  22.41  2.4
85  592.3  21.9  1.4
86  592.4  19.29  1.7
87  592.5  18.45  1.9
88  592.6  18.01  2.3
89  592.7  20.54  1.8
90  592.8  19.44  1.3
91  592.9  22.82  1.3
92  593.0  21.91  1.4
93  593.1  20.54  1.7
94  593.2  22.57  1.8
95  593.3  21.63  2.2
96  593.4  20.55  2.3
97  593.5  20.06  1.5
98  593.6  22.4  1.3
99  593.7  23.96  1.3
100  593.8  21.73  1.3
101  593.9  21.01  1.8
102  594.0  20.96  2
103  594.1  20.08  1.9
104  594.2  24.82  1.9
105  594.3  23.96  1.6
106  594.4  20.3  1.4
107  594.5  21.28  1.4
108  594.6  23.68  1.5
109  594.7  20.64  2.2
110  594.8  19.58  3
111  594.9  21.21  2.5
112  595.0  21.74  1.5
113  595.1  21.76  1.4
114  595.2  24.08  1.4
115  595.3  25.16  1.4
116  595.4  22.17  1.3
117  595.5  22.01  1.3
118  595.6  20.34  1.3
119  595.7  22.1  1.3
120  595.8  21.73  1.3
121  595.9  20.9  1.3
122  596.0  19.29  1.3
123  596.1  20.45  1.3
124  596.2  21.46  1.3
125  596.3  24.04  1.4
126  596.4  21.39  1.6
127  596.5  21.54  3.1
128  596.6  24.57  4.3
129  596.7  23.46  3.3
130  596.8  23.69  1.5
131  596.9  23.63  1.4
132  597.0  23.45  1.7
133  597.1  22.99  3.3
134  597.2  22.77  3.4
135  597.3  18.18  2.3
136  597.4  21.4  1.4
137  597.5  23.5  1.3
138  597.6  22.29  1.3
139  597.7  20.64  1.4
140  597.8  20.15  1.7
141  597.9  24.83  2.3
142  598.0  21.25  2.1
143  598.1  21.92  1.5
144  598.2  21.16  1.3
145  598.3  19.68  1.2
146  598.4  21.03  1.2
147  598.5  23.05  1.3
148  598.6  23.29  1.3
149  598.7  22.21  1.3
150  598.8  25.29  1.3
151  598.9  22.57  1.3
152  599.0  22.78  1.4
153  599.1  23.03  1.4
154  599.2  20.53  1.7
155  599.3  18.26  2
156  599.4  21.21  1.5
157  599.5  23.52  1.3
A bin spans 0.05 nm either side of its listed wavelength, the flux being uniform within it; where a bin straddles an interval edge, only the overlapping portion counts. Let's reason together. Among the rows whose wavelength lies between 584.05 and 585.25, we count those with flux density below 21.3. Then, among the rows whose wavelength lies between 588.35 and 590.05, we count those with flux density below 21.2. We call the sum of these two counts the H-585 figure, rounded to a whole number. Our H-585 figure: 20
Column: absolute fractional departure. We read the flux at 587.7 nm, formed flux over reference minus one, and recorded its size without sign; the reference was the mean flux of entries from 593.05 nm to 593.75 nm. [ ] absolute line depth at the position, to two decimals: 0.17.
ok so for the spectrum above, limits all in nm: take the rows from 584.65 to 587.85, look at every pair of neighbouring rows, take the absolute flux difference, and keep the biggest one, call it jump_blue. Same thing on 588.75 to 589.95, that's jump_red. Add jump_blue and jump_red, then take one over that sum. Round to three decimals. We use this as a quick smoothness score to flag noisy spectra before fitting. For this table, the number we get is 0.093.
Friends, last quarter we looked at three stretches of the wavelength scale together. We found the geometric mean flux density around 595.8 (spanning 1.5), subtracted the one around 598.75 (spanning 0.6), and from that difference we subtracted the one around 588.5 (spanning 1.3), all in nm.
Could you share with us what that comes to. -19.8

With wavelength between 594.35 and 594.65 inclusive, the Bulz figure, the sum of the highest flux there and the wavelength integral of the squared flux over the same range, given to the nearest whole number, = 166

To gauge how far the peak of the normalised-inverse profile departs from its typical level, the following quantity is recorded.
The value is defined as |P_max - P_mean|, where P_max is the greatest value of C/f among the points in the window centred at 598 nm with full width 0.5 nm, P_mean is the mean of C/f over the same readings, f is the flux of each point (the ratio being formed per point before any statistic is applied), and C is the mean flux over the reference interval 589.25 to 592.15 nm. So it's 0.07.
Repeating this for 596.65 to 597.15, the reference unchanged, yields 0.02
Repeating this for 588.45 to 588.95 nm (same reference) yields 0.13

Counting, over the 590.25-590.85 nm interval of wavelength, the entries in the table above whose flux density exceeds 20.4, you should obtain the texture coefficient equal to 6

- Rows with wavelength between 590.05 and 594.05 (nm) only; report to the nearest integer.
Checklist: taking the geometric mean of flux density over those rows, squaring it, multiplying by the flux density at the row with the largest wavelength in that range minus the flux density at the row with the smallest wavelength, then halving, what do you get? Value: 330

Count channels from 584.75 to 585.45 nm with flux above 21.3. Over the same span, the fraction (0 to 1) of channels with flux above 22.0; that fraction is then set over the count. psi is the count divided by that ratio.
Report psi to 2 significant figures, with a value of 28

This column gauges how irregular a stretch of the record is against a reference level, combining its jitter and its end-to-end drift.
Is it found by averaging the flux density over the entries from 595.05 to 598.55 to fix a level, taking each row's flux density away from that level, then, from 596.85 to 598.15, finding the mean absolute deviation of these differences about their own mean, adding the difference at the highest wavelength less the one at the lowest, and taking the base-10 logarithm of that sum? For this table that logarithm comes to 0.5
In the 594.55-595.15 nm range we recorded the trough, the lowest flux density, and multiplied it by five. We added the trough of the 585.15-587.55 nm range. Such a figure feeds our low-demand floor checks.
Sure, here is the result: 117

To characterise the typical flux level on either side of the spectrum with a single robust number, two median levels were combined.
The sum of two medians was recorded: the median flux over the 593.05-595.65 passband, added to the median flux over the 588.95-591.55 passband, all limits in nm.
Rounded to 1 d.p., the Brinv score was 41.5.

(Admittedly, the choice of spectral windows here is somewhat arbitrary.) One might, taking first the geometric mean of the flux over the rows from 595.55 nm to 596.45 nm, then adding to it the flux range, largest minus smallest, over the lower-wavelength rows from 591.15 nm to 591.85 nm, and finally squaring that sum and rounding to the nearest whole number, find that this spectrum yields 580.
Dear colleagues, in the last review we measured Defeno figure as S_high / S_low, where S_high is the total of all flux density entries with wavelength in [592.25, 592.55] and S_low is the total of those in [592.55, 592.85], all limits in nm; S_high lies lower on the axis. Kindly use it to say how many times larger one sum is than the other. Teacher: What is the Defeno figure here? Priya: 1.03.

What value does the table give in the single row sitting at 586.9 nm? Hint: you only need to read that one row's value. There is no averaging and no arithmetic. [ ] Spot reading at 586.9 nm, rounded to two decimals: 21.65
